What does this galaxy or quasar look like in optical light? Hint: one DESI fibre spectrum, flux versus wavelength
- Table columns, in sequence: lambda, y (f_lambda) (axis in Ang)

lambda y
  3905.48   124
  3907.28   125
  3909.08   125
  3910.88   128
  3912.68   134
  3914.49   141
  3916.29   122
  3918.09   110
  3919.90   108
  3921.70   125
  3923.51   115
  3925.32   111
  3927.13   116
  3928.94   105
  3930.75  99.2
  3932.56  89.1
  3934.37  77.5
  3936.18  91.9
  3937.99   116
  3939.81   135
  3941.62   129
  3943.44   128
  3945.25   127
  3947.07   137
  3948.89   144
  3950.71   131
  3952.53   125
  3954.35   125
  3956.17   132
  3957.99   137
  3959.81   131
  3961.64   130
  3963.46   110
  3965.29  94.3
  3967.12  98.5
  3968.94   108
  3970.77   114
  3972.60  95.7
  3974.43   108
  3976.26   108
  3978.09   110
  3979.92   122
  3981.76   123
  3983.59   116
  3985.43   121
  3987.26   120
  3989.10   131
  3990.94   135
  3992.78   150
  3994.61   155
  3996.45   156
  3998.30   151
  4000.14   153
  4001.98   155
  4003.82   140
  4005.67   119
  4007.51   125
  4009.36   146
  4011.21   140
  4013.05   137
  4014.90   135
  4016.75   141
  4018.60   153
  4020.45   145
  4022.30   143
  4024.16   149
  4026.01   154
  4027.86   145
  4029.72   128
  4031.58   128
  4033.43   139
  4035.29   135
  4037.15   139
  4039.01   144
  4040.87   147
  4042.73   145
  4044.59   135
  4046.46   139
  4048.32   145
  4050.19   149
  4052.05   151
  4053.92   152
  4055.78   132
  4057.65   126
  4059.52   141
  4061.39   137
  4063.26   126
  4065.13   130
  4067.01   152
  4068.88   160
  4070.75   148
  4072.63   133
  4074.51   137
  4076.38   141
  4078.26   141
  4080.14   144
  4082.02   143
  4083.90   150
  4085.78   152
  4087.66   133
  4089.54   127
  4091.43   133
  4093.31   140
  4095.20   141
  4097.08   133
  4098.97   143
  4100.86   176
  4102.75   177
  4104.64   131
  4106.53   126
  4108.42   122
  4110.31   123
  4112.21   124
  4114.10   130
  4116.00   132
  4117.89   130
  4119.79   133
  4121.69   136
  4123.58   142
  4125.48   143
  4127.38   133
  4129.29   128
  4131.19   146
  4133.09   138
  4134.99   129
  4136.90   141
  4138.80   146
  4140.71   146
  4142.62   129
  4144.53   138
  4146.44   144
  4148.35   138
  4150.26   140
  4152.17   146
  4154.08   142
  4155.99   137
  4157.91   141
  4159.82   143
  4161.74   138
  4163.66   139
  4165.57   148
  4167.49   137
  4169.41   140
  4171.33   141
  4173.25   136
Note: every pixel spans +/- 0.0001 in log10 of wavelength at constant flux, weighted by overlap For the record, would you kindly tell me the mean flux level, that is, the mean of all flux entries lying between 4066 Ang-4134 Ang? 139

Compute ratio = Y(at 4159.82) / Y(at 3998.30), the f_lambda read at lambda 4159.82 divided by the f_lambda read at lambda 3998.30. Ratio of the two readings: 0.95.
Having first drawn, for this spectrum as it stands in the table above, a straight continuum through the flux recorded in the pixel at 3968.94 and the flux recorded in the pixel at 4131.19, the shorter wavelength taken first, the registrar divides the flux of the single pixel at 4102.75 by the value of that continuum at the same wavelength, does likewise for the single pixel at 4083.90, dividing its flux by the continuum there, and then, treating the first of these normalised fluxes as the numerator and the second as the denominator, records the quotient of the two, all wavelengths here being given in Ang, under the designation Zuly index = 1.14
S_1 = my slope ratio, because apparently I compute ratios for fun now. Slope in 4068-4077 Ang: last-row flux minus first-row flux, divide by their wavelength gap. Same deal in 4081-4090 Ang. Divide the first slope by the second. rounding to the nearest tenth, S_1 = 1.2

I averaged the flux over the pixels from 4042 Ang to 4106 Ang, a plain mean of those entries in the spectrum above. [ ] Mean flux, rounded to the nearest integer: 142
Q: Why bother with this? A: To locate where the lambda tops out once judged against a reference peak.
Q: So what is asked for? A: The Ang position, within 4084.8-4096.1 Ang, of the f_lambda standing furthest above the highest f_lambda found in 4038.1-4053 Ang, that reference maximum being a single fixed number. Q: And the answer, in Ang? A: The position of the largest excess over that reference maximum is 4085.78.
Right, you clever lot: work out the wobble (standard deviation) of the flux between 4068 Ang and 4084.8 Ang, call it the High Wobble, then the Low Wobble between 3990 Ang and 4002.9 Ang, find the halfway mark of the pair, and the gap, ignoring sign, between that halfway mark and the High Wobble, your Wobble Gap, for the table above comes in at 0.3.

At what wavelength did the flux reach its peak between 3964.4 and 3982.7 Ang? 3981.76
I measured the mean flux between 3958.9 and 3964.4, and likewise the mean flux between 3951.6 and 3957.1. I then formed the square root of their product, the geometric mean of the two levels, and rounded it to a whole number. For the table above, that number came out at 125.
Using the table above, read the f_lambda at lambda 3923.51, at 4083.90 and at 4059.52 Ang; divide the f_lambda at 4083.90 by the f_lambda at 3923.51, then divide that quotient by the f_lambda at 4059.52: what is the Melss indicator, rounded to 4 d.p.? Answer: 0.0093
